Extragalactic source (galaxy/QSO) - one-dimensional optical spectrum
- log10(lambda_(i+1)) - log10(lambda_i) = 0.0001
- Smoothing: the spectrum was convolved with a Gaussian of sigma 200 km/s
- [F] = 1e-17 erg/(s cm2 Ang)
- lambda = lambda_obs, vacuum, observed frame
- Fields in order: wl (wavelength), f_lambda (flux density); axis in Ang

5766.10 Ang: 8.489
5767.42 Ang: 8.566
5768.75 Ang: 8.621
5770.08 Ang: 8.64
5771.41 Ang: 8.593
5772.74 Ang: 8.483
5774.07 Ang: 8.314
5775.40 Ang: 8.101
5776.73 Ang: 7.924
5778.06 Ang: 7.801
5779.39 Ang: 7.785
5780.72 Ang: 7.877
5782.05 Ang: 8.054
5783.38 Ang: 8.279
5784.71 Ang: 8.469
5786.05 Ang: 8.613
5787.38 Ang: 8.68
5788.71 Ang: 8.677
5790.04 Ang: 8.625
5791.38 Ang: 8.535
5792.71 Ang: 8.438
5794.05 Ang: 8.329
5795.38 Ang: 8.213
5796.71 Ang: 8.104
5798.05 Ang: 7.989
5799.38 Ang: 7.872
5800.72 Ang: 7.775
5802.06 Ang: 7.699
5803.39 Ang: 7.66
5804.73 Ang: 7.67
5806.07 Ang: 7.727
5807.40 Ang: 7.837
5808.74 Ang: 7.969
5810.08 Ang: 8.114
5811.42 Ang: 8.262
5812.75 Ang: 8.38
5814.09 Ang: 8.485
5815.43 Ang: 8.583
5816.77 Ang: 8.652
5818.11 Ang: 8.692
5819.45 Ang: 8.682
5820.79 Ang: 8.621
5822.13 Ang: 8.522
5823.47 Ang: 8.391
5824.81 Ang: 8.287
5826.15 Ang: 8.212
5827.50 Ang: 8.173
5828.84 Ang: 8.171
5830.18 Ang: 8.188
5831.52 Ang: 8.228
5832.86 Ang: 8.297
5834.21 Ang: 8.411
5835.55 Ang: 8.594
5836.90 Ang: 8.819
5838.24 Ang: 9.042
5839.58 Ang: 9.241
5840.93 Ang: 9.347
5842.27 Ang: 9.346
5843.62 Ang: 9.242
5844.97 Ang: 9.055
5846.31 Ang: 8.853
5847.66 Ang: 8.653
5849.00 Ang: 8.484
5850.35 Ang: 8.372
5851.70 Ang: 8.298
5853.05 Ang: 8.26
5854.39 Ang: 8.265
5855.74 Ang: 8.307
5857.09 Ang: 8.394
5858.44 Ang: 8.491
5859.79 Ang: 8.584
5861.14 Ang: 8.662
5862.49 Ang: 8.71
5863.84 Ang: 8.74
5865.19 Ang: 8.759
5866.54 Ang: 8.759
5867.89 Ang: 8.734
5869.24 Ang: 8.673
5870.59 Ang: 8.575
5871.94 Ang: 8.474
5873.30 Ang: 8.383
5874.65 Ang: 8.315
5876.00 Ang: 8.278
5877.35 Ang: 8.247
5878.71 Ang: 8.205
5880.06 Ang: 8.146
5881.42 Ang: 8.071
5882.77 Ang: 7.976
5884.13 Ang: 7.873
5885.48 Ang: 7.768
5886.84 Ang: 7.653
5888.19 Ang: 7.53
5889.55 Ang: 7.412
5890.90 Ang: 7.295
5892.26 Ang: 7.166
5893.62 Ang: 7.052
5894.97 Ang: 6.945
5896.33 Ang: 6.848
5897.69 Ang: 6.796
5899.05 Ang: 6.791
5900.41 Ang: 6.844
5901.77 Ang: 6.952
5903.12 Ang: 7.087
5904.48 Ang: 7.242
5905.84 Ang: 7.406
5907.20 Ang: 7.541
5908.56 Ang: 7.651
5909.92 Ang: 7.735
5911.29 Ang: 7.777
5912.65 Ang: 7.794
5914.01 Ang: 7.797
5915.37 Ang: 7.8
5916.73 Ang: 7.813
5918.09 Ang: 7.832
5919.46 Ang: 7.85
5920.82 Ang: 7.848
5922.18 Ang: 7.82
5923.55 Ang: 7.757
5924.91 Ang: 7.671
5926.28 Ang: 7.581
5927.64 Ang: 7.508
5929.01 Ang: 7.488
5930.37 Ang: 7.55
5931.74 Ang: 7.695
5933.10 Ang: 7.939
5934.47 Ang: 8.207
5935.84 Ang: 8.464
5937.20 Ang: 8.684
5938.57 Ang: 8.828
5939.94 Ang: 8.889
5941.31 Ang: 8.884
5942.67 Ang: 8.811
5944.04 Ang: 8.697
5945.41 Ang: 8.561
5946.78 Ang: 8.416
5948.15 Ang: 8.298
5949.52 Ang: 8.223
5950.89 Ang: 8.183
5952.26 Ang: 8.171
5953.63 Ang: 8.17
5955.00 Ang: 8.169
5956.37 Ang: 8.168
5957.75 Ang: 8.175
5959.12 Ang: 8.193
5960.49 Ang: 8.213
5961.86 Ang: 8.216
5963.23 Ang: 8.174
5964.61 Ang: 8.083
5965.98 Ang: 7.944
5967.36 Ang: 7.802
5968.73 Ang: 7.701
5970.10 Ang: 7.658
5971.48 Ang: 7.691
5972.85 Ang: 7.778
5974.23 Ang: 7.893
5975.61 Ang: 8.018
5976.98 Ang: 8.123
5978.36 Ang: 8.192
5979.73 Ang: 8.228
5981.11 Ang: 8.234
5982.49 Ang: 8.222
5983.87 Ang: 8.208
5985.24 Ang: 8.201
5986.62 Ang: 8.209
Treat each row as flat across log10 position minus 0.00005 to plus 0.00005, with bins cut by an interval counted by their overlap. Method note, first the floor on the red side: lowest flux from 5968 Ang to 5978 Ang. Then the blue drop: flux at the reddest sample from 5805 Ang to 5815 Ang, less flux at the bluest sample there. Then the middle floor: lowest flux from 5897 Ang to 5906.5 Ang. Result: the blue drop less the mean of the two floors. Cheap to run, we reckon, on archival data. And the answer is -6.5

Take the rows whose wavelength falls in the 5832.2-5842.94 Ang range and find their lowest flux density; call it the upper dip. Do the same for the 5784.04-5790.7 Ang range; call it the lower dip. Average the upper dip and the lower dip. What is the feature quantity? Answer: 8.4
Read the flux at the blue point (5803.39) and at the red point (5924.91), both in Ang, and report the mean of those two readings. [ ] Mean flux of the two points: 7.67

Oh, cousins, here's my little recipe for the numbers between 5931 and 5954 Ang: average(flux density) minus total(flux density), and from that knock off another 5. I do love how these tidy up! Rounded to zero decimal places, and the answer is -140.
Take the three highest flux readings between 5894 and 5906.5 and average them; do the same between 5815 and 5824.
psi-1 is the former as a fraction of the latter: 0.84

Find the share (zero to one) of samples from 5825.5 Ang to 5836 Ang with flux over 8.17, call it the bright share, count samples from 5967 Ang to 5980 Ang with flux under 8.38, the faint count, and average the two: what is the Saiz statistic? 5.5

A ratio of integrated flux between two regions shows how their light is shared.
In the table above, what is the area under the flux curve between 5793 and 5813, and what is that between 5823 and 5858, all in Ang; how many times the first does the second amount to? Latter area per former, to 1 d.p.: 1.9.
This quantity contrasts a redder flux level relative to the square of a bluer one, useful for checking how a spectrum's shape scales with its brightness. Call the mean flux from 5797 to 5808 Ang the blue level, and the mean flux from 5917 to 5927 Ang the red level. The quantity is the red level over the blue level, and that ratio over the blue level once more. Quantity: 0.128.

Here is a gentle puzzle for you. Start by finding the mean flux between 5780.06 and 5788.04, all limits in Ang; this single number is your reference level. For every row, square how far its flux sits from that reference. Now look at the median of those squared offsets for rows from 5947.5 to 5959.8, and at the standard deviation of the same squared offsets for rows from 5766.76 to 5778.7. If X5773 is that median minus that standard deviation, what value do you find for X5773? -0.06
